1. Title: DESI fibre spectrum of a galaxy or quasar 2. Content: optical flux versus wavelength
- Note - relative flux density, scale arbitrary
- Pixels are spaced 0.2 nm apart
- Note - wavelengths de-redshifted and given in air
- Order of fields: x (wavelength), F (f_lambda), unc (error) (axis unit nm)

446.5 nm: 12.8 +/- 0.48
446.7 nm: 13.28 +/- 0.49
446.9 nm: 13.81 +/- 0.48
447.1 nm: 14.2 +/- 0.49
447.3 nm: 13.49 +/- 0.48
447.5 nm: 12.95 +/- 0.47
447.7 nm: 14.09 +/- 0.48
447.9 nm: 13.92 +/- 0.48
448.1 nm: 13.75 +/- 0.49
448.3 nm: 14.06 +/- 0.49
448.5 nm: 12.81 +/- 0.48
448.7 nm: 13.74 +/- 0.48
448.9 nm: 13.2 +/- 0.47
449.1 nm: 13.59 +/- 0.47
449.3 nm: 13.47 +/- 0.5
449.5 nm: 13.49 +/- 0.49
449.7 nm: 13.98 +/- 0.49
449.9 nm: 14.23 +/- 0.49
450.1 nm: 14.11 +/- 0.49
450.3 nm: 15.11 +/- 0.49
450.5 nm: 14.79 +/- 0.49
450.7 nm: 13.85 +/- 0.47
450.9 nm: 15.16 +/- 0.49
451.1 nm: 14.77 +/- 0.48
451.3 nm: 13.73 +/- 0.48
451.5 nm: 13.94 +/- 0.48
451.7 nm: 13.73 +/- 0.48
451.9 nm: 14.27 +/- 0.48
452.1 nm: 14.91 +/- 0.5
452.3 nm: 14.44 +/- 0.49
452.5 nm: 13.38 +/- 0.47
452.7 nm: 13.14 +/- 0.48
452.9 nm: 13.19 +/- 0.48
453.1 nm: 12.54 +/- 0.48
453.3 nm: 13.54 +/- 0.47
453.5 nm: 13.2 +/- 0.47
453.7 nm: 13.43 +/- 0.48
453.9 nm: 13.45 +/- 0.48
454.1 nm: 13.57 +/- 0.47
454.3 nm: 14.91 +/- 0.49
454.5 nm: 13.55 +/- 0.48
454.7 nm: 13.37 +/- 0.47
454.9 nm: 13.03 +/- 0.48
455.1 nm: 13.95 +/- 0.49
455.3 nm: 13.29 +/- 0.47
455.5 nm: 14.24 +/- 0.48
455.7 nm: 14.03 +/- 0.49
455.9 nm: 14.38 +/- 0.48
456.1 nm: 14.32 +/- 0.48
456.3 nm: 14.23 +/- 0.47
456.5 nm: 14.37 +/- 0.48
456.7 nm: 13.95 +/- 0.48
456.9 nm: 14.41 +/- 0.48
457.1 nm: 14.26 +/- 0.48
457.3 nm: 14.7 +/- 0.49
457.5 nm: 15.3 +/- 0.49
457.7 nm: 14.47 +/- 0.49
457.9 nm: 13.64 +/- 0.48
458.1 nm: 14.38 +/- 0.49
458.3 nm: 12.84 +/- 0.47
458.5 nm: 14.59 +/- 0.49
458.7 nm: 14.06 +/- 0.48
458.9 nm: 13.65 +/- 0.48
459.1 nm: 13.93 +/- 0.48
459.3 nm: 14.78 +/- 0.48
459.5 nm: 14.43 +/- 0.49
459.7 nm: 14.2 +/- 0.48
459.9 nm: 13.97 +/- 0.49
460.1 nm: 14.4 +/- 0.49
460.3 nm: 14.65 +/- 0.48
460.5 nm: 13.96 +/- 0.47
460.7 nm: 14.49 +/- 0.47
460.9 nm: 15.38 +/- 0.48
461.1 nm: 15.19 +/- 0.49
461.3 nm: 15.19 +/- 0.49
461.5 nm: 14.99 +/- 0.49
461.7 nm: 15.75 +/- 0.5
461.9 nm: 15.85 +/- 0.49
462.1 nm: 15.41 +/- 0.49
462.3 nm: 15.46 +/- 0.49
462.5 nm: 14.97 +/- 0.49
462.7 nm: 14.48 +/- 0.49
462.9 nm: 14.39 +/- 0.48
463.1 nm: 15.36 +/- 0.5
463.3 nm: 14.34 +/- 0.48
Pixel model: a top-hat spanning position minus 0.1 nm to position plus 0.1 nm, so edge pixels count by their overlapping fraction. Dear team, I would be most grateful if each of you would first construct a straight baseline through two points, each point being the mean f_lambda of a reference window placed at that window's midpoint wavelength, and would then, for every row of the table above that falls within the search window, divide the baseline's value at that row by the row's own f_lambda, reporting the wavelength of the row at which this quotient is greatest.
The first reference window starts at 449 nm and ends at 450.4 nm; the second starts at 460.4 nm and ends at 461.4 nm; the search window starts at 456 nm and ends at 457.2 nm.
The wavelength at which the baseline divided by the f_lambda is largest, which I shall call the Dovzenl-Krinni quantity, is 456.7 nm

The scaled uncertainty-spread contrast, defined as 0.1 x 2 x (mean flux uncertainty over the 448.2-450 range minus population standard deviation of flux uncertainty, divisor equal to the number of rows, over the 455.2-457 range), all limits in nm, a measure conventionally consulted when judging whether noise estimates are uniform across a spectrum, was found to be 0.0958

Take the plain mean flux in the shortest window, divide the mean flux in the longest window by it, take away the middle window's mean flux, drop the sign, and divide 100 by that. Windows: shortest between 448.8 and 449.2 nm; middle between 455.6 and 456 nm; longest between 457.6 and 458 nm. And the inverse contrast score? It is 7.60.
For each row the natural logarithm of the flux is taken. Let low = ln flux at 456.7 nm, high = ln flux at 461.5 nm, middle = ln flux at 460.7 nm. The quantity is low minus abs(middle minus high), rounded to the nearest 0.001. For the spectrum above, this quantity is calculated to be 2.602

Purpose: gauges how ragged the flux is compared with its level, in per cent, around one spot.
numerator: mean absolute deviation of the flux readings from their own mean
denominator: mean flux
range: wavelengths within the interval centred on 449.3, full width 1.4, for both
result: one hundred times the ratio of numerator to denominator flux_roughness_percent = 2.0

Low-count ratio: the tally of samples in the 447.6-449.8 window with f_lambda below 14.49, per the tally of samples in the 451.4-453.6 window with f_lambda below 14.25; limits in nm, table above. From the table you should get 1.4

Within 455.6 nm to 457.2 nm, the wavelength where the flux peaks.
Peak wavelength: 456.9 nm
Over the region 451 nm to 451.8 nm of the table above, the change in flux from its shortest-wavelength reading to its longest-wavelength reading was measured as -1.0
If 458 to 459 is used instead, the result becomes -0.7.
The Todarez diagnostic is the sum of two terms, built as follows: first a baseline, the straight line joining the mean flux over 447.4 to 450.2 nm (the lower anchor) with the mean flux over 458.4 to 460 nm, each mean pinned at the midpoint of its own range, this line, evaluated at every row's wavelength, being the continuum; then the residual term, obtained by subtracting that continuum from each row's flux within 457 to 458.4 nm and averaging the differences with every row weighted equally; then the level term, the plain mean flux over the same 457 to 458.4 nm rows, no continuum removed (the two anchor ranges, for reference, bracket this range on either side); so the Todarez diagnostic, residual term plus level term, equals 14.3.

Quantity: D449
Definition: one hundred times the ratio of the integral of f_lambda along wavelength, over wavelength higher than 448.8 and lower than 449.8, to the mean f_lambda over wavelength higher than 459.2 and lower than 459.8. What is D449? 94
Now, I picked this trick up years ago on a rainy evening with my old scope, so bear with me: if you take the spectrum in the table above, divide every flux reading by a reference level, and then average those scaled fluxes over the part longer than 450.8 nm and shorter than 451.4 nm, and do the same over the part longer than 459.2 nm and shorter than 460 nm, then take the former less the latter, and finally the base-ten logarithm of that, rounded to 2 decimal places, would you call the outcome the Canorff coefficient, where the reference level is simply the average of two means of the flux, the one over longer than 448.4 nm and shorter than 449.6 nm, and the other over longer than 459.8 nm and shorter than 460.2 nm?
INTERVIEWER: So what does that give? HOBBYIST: -1.82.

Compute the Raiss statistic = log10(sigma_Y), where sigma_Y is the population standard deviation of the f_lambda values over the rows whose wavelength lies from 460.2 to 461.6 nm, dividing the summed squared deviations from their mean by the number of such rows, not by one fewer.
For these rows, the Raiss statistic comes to -0.34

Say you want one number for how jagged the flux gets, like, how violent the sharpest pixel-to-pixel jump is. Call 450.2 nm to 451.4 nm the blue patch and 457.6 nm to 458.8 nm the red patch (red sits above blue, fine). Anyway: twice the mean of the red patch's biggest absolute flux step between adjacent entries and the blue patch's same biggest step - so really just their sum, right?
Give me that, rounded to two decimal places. 3.06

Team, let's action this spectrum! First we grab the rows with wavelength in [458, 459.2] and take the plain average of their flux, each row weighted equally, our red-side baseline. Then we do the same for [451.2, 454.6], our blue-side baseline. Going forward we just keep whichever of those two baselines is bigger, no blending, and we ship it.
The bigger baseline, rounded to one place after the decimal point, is 13.9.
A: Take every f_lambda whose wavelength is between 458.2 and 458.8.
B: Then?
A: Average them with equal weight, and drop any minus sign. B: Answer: 13.8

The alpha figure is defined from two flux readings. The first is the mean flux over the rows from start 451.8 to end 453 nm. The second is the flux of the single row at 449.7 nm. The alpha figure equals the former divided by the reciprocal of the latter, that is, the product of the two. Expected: 194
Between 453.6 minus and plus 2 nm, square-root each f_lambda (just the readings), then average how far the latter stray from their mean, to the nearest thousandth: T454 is 0.065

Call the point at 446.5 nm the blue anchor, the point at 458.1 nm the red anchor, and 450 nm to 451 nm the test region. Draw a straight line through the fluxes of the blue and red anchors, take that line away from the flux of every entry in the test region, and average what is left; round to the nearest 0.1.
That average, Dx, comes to 1.3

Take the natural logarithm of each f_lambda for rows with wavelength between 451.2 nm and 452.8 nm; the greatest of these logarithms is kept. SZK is 2.70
